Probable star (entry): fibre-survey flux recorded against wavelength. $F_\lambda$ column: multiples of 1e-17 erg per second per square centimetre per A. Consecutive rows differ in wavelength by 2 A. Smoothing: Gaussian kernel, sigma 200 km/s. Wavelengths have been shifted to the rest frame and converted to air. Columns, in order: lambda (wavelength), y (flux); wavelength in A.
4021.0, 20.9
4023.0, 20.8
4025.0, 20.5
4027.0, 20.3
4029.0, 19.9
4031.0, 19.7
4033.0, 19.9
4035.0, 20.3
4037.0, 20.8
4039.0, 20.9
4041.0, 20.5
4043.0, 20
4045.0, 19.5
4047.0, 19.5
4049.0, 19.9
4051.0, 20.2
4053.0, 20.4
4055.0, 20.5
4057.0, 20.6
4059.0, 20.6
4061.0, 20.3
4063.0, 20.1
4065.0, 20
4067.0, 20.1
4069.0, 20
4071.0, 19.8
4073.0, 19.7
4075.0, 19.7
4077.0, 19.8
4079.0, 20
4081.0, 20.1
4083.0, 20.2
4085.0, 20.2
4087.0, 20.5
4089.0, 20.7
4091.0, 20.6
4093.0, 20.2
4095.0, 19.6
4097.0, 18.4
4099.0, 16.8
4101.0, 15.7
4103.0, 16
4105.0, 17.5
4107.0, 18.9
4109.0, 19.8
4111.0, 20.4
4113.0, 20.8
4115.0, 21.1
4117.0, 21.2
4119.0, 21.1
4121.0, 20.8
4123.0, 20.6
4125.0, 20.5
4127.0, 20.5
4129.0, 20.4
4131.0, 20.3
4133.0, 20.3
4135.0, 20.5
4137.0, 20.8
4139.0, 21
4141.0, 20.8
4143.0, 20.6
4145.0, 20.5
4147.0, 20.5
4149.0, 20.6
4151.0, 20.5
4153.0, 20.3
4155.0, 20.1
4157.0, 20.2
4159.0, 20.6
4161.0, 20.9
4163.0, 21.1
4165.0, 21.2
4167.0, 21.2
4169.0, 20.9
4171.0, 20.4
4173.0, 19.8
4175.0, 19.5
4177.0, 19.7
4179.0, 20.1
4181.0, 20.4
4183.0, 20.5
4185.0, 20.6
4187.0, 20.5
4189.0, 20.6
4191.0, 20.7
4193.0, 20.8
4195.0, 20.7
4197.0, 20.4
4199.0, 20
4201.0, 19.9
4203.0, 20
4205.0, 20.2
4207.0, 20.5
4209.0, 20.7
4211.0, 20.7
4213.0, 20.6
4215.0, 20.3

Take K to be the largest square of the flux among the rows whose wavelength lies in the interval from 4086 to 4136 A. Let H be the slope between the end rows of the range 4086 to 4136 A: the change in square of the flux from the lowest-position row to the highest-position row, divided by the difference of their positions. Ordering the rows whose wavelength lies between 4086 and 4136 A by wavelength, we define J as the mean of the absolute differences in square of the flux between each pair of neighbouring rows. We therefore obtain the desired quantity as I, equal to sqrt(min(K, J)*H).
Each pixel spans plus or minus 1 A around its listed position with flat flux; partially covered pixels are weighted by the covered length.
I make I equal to 0.0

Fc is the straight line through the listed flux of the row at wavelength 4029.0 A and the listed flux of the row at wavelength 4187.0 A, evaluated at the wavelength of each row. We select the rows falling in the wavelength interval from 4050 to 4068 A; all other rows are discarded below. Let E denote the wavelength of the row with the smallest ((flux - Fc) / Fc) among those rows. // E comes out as 4065.0 A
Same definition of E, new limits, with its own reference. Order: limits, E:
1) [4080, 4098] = 4097.0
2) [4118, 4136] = 4133.0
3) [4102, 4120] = 4103.0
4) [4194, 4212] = 4201.0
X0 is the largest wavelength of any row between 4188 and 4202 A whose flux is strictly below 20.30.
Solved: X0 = 4201.0 A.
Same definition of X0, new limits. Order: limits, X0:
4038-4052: 4051.0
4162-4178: 4177.0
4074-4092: 4085.0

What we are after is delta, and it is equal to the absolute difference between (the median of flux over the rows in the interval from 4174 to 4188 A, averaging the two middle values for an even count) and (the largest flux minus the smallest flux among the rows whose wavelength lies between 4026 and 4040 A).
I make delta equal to 19.2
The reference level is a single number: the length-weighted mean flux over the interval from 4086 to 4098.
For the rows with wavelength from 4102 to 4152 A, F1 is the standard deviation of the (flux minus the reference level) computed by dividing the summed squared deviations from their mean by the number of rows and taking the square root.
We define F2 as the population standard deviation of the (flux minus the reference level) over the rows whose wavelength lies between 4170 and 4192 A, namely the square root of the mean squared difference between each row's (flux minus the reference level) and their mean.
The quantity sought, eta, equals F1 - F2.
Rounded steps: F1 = 1.1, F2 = 0.39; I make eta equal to 0.7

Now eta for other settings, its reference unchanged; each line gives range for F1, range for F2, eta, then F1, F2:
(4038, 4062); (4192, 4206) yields 0.1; 0.4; 0.33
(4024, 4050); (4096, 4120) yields -1.5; 0.4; 1.98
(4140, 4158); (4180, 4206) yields -0.1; 0.2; 0.28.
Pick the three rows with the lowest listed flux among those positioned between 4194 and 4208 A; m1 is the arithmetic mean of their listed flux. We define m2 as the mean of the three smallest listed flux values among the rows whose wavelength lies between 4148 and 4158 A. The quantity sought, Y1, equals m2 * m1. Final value 403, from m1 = 20.0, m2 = 20.2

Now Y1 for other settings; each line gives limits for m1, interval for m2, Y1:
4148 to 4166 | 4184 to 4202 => 406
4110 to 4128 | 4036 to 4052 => 402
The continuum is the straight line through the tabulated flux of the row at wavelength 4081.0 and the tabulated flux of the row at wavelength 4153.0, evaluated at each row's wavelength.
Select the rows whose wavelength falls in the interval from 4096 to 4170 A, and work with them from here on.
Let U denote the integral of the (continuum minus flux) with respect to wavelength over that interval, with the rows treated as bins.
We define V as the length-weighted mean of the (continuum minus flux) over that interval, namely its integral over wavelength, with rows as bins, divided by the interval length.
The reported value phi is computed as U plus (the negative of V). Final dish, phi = 11.1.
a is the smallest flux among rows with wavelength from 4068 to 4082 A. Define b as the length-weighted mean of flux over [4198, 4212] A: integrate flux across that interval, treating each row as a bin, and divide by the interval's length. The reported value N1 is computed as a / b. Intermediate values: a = 19.7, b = 20.3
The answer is 0.97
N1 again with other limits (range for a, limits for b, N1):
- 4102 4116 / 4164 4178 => 0.78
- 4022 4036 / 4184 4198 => 0.96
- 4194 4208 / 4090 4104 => 1.09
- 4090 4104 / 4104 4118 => 0.79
